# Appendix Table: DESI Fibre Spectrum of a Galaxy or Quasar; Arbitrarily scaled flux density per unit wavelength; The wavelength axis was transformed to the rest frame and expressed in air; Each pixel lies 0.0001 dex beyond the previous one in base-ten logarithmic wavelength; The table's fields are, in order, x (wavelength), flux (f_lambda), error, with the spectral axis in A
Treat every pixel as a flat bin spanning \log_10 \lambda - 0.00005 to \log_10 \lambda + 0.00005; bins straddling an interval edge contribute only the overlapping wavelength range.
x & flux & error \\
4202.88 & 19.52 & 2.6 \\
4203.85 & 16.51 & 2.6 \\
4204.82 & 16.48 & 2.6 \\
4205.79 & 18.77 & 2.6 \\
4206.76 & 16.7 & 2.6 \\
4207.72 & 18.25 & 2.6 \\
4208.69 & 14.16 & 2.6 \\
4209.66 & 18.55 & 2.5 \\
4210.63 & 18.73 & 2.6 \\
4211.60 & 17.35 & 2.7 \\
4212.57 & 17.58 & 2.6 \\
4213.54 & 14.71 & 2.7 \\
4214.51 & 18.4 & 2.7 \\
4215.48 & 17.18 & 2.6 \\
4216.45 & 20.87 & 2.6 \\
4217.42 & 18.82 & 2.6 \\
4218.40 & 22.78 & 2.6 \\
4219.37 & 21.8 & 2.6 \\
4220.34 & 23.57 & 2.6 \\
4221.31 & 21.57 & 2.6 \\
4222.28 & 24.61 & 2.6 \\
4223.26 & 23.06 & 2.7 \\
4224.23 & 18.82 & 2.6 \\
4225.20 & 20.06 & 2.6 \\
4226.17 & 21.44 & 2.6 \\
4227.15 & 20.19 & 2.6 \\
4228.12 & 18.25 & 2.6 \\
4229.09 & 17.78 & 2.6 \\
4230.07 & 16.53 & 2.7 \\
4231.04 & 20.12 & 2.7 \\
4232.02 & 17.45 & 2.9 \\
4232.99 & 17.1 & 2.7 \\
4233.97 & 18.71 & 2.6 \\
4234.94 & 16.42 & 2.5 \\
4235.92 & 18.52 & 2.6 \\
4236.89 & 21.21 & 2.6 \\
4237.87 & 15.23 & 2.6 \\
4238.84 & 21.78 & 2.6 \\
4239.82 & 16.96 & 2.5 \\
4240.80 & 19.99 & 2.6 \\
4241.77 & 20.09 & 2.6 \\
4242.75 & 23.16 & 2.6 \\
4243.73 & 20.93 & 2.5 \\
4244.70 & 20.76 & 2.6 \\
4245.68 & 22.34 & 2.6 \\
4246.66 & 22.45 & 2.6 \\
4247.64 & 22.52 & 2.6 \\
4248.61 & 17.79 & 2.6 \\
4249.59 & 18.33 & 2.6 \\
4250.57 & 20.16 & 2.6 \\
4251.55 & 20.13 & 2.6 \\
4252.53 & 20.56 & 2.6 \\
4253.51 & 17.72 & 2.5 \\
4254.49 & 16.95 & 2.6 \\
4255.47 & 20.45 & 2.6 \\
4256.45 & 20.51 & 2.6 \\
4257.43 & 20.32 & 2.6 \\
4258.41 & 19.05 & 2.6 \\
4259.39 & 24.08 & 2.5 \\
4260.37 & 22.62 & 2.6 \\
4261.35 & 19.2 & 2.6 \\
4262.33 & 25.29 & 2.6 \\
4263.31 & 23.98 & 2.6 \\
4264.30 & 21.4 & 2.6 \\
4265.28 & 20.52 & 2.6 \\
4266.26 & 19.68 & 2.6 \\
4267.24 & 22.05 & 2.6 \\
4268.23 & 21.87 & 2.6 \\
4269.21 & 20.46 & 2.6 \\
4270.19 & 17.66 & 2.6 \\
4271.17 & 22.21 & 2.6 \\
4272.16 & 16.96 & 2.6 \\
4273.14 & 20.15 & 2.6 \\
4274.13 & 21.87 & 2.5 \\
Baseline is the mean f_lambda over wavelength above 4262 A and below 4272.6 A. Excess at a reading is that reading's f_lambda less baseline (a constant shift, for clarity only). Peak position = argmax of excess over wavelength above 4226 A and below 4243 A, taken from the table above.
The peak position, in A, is 4242.75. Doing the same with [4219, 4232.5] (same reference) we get 4222.28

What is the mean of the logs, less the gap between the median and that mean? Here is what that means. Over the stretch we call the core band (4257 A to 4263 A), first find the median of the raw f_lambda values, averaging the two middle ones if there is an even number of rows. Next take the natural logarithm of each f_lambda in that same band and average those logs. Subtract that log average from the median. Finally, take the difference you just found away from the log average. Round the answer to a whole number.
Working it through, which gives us -15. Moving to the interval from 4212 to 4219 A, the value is -13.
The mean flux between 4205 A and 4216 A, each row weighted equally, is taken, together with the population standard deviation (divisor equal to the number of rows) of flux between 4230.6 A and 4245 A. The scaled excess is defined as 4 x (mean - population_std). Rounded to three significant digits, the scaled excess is 60.5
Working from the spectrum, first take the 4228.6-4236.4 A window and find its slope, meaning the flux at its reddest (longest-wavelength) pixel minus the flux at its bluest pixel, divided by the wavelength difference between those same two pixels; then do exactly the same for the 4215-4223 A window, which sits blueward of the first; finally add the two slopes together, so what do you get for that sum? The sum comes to 1.2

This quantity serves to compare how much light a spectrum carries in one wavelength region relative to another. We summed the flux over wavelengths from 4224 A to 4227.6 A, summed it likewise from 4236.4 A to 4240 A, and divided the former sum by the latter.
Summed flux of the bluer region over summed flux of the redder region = 1.07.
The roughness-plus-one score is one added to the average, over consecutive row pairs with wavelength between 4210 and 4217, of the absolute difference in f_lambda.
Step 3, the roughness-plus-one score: 3.18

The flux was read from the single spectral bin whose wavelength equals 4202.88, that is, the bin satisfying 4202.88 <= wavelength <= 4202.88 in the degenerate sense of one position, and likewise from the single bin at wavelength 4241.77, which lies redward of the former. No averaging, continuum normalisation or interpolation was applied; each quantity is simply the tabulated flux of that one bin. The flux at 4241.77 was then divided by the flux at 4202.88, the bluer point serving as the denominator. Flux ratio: 1.03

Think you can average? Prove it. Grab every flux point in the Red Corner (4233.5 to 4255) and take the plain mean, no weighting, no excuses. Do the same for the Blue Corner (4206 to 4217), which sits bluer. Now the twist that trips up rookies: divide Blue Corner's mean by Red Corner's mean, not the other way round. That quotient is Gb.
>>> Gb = 0.89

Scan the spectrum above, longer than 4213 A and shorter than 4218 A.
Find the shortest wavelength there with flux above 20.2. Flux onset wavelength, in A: 4216.45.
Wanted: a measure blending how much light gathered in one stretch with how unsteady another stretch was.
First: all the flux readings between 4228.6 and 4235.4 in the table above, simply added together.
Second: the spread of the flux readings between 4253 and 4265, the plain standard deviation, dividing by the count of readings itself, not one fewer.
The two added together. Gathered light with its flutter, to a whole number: 127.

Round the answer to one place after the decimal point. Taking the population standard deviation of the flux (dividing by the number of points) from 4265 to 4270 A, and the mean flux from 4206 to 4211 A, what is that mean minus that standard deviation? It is 16.4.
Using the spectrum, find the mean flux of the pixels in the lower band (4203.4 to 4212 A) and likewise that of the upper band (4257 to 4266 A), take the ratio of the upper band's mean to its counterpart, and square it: 1.6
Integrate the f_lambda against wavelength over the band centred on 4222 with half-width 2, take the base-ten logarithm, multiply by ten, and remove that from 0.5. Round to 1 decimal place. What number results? -19.1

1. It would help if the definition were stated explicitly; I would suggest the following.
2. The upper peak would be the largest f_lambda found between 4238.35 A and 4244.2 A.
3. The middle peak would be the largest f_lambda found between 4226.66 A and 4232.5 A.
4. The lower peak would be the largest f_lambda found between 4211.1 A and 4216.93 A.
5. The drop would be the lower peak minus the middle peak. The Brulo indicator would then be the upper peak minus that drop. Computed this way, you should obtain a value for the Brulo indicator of 22.5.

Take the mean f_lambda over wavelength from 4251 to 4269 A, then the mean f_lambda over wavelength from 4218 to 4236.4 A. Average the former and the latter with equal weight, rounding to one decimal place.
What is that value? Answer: 20.4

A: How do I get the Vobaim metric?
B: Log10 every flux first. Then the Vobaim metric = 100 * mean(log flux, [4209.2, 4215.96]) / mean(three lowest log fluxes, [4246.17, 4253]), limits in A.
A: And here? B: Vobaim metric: 98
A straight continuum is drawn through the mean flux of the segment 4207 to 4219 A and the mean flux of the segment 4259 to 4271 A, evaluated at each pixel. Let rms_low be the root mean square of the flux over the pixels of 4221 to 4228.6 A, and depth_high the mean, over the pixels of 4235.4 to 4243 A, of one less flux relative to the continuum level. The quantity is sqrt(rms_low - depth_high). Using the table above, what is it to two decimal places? 4.59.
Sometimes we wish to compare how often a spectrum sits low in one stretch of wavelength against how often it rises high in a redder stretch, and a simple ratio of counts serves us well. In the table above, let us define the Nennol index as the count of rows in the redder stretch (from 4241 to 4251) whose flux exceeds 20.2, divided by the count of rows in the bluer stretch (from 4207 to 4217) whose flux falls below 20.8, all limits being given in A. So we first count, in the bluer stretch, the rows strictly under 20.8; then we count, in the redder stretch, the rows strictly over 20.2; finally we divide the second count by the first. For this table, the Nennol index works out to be 0.67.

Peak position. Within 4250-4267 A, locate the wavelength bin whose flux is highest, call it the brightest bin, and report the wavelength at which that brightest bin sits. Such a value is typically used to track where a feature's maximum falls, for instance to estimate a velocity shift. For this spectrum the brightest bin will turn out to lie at 4262.33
